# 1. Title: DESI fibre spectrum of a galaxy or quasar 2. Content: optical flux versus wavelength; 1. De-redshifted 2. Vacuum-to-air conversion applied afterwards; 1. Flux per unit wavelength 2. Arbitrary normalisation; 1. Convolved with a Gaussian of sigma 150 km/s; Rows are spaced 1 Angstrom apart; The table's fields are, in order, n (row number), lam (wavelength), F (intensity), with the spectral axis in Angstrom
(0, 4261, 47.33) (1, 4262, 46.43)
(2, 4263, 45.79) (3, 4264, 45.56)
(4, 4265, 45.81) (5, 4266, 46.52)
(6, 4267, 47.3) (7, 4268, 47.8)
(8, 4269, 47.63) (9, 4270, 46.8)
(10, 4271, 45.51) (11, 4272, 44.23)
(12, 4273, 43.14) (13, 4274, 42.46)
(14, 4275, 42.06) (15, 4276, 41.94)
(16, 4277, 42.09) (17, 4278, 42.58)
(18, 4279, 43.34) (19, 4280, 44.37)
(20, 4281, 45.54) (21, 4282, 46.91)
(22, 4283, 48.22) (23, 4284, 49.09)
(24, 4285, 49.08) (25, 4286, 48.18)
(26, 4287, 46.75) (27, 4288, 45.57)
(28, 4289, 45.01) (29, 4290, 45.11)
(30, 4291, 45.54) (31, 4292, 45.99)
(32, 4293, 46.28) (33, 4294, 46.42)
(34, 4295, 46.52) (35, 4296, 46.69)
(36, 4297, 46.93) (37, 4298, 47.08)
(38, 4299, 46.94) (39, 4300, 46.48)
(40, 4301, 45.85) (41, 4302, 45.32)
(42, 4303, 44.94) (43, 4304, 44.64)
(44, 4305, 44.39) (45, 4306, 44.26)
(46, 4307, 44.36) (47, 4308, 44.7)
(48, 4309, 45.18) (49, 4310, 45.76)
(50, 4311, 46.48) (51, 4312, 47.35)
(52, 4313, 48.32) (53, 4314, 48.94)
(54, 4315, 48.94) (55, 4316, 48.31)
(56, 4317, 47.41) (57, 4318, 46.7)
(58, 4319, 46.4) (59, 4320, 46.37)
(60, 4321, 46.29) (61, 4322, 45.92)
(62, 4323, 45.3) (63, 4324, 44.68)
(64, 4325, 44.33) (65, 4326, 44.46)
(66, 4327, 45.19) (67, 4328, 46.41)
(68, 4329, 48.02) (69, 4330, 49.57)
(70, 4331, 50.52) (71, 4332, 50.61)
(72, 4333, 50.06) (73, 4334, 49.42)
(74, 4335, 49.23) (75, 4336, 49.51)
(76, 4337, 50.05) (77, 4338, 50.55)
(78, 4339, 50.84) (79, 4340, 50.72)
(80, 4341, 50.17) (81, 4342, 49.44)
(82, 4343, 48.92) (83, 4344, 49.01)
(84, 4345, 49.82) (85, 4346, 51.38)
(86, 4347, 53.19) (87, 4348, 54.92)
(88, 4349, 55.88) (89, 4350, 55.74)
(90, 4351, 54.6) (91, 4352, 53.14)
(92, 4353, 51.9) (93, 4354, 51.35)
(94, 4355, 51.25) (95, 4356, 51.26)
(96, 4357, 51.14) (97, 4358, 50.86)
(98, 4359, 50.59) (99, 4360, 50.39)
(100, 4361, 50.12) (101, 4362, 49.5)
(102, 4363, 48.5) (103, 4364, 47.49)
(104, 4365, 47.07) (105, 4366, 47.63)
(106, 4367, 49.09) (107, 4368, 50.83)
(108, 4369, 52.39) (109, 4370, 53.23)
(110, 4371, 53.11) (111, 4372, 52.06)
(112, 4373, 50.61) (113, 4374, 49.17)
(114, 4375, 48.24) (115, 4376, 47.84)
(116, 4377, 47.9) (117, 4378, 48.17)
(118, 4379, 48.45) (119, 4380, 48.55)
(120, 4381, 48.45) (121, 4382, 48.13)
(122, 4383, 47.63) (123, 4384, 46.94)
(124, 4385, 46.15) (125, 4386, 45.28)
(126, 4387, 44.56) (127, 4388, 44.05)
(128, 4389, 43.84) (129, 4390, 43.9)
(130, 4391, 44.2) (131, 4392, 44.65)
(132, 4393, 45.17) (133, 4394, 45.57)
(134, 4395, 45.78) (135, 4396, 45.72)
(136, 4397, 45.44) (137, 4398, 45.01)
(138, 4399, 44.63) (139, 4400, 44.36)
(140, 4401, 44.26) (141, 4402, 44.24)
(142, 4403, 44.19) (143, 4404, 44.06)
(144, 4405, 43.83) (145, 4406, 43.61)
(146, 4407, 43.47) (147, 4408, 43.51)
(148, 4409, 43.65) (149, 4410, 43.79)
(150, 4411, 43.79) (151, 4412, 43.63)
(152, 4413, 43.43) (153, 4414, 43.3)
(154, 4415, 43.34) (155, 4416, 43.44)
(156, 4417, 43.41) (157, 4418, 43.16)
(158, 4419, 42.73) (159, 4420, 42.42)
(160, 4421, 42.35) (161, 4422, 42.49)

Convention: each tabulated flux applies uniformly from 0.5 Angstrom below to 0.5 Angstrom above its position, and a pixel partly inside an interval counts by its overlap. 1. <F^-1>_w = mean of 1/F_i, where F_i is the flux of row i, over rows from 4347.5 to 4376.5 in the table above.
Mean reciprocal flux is 0.0196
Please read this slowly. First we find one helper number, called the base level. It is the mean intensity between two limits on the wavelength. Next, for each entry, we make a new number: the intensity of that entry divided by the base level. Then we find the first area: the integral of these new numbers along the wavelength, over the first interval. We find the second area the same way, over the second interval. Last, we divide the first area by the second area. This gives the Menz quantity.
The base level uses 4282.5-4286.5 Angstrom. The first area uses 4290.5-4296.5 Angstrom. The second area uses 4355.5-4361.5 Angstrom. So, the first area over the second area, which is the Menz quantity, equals 0.912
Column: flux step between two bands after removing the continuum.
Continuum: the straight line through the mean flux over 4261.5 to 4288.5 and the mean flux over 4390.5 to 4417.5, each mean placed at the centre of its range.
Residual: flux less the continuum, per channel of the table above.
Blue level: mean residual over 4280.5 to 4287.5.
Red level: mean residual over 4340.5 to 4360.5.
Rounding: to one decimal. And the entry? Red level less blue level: 4.8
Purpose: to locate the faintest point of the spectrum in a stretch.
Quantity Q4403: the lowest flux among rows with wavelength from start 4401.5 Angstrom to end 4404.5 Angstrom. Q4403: 44.06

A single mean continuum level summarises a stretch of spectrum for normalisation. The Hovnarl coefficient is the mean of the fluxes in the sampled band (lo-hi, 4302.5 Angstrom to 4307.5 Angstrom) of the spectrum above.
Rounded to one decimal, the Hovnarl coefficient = 44.5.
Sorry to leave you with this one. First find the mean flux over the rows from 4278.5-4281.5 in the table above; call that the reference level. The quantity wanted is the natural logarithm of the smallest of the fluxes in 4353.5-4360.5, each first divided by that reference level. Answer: 0.13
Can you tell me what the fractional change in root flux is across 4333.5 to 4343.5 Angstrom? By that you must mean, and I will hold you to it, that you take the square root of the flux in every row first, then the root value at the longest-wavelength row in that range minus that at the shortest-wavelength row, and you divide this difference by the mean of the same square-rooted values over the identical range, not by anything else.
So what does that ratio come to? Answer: -0.005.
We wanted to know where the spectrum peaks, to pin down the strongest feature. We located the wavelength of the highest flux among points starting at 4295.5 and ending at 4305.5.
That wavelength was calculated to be 4298 Angstrom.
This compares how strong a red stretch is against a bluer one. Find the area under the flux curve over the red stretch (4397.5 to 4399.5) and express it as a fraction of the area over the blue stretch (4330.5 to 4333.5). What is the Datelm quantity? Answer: 0.59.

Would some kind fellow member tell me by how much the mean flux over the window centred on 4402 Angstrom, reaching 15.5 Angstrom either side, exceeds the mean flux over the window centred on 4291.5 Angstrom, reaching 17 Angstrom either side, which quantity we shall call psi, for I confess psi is -1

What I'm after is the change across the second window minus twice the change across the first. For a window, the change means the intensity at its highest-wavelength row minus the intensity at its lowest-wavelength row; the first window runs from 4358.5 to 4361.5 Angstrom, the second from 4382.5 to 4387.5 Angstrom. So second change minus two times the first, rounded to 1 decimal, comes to -2.1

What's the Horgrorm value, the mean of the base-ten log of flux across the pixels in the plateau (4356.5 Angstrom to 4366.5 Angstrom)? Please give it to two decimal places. 1.69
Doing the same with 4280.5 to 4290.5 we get 1.67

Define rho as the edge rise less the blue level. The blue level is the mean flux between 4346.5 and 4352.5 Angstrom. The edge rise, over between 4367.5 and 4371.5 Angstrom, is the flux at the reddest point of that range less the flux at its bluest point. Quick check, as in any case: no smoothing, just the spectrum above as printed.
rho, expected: -52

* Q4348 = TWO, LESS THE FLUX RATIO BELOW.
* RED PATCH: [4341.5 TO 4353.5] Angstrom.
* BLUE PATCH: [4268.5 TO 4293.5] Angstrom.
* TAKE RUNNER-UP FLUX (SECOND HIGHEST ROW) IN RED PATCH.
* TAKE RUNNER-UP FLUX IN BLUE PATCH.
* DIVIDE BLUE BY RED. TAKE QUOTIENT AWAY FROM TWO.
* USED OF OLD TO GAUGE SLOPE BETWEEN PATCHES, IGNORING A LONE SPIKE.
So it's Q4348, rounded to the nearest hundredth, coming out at 1.12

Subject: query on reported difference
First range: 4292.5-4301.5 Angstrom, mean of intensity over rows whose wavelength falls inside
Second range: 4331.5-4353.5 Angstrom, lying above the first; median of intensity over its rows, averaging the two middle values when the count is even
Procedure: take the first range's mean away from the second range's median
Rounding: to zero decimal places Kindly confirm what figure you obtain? 4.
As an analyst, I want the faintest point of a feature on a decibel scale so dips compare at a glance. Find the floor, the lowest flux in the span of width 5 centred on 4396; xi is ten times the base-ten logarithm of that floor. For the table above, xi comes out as 16.5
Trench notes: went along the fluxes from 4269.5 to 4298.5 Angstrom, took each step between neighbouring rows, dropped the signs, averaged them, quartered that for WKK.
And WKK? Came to 0.16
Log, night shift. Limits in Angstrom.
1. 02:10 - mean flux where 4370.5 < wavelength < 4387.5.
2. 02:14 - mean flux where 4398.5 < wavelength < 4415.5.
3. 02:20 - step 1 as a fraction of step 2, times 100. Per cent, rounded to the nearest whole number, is 110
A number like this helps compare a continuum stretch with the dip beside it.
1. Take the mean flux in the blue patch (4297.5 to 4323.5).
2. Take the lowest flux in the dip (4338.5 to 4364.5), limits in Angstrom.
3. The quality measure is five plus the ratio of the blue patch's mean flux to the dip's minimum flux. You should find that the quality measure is 5.97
